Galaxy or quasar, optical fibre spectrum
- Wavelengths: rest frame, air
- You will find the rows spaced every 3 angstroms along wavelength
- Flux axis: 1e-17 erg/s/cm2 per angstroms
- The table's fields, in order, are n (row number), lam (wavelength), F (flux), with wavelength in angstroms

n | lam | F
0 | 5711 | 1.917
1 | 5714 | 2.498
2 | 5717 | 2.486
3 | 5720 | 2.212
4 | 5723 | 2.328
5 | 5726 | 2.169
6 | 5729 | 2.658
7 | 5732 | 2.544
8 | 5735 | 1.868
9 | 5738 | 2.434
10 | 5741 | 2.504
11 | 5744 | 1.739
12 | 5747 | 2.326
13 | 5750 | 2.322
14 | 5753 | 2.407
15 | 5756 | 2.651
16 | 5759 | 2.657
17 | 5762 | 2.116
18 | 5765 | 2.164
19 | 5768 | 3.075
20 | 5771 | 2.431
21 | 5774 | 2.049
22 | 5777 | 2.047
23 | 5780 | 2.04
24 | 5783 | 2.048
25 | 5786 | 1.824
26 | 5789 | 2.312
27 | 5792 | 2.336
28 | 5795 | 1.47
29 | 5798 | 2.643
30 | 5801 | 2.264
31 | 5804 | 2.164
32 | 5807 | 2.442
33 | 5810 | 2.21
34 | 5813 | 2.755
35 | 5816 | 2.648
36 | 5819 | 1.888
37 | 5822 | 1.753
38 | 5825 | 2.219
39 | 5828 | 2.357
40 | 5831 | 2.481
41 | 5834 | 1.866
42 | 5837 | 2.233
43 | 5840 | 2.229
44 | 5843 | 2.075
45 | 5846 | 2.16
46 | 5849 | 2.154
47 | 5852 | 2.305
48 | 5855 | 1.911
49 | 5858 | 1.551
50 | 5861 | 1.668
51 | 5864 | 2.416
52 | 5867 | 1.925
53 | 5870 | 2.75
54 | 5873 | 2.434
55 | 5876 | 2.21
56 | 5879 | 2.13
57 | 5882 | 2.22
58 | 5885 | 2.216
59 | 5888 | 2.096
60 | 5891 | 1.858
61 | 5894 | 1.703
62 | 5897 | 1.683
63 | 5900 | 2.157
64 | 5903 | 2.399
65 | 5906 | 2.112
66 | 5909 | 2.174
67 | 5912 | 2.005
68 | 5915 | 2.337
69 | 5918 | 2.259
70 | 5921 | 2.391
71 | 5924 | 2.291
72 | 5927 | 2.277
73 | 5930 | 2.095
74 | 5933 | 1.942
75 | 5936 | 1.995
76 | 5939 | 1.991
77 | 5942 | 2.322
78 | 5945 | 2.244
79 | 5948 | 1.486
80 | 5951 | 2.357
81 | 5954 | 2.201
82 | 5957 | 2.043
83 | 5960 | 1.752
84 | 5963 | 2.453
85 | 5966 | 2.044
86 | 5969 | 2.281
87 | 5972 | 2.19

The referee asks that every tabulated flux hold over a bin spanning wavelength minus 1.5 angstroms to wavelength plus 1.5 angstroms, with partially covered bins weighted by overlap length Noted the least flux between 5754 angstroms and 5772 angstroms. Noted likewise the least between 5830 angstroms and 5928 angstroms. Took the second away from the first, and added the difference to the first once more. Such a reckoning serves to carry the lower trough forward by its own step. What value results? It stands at 2.7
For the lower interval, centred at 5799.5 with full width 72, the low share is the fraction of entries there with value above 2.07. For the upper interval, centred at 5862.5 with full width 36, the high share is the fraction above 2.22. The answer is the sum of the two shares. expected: 0.96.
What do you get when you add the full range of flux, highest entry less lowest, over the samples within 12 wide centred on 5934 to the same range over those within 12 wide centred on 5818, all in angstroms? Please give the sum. 1.2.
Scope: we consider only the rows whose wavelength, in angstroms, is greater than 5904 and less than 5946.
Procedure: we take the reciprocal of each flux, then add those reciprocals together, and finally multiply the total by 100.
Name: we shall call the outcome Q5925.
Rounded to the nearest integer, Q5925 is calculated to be 647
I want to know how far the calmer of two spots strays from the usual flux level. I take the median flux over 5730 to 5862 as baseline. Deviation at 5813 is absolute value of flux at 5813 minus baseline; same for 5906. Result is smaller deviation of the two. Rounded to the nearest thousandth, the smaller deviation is 0.112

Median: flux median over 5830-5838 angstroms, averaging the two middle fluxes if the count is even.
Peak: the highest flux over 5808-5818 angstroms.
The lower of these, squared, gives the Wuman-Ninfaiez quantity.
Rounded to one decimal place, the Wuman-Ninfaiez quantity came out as 5.0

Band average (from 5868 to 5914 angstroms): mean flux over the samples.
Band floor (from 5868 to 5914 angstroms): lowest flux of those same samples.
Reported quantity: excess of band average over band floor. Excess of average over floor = 0.46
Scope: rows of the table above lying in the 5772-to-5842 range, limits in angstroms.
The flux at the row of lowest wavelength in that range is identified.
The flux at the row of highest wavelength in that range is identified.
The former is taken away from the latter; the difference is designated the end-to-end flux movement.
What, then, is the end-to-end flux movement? 0.2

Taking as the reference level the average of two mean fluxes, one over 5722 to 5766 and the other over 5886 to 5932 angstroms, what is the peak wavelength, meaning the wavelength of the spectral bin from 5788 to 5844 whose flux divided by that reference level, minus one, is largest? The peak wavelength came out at 5813 angstroms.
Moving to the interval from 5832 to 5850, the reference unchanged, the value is 5837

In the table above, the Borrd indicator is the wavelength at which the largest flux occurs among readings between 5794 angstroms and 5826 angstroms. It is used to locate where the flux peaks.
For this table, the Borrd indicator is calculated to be 5813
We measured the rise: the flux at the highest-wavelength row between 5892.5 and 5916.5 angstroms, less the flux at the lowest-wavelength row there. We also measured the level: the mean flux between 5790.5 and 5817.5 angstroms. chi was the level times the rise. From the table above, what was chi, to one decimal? 1.5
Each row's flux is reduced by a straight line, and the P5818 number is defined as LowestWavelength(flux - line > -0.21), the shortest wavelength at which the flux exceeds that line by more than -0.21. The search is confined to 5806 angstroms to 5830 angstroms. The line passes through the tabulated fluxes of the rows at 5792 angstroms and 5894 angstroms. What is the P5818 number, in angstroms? 5807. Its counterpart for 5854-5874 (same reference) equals 5855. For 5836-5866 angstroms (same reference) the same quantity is 5837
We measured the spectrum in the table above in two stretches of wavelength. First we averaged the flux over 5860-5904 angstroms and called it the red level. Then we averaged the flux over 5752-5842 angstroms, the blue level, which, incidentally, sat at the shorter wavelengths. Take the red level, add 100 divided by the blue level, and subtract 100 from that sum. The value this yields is -54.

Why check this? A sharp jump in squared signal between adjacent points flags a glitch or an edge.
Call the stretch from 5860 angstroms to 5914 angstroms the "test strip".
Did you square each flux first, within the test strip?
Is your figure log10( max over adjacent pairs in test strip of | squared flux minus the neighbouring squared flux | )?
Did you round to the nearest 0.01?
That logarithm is 0.59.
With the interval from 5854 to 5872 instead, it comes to 0.59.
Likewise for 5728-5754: 0.51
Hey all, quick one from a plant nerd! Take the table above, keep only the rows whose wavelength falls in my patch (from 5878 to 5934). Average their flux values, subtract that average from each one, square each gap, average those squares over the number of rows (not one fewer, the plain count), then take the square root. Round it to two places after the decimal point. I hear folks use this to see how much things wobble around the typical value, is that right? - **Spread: 0.20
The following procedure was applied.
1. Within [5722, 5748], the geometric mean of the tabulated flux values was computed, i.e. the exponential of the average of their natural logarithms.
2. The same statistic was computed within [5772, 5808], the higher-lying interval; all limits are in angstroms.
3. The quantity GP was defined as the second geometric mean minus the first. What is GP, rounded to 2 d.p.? -0.15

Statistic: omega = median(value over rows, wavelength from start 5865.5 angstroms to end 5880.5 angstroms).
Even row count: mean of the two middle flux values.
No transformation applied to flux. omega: 2.21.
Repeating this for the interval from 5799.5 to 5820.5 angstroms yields 2.26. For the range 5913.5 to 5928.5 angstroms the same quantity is 2.29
